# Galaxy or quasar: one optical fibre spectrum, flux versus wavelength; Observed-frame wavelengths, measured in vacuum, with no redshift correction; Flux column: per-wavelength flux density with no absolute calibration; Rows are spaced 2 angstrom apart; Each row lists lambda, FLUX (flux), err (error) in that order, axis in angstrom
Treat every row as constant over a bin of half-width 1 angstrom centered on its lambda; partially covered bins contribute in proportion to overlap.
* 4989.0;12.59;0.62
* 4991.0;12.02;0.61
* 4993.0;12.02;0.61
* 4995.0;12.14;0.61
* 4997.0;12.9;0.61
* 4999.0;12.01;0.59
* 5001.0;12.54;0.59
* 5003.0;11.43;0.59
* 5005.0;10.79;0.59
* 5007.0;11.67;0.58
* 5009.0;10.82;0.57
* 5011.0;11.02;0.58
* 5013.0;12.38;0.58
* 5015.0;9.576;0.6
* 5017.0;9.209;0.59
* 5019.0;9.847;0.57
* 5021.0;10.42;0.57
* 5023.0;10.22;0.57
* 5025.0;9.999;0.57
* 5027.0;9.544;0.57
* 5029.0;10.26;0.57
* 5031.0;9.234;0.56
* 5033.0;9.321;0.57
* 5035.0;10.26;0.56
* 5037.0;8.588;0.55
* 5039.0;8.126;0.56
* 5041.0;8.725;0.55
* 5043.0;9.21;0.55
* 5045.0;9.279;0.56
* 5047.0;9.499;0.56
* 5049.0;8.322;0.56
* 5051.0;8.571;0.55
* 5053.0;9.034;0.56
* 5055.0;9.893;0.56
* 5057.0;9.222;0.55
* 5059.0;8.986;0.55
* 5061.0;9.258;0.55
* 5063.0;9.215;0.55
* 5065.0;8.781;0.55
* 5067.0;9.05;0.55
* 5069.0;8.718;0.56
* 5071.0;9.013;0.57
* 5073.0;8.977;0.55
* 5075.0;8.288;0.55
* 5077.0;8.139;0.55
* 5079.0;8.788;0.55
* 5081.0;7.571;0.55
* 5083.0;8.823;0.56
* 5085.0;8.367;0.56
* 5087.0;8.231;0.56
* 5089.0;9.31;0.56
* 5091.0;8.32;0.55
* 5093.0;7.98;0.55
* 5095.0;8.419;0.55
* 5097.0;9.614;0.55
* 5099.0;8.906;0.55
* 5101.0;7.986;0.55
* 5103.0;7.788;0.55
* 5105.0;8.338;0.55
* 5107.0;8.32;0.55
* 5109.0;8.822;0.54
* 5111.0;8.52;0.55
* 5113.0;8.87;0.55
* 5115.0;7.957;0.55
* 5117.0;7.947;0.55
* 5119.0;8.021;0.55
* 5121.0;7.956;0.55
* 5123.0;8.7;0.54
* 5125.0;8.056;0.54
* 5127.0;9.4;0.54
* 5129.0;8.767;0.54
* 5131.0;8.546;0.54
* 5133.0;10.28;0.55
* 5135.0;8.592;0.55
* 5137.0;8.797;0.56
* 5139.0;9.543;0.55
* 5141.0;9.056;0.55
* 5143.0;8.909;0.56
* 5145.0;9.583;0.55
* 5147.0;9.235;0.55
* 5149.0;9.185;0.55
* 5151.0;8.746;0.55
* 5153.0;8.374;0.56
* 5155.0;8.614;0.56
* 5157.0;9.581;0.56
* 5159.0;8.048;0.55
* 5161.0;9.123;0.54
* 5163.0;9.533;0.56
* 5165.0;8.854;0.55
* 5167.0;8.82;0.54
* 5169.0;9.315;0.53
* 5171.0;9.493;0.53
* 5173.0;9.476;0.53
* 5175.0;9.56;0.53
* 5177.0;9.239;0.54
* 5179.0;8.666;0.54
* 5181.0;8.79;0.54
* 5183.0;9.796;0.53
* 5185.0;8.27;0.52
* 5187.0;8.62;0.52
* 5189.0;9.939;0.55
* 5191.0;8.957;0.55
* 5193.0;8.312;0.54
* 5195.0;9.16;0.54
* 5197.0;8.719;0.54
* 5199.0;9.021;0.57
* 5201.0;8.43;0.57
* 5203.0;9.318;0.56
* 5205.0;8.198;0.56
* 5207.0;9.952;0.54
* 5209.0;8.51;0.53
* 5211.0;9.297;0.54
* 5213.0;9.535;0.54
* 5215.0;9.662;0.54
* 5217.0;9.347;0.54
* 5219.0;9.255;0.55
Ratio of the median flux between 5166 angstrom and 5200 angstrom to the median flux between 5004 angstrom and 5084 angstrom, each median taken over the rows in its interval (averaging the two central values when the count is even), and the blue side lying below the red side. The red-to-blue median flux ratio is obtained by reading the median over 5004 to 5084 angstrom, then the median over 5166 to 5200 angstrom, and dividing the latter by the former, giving 0.98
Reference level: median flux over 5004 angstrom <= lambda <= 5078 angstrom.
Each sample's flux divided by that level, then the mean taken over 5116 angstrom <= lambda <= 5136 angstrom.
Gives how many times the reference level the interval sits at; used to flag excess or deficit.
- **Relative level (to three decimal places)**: 0.934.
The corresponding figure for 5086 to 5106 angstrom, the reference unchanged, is 0.919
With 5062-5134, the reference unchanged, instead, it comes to 0.929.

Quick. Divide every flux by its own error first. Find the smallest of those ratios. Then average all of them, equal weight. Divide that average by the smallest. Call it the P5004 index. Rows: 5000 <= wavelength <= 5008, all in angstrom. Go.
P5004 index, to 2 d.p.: 1.08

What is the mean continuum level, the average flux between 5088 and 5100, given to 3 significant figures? 8.76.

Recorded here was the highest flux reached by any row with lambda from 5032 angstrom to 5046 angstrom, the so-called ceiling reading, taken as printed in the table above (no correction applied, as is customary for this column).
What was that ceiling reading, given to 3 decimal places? 10.260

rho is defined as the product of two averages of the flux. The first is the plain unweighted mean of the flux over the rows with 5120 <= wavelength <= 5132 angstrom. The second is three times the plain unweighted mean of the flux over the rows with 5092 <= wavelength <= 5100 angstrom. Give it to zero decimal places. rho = 224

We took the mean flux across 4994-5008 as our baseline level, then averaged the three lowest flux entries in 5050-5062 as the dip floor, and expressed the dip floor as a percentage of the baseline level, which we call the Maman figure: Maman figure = 74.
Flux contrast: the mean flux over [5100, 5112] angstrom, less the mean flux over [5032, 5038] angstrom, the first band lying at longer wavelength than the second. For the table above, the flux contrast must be -1.1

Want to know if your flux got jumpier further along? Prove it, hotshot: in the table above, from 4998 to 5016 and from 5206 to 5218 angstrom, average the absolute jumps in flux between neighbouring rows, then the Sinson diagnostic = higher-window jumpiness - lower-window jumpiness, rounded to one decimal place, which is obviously -0.5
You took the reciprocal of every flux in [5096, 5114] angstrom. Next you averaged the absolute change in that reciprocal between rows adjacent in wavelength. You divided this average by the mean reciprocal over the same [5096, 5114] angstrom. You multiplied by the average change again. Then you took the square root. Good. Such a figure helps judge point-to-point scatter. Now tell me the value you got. 0.0178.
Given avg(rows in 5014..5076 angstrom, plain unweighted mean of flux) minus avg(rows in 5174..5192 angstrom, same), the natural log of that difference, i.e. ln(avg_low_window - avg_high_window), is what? -1.9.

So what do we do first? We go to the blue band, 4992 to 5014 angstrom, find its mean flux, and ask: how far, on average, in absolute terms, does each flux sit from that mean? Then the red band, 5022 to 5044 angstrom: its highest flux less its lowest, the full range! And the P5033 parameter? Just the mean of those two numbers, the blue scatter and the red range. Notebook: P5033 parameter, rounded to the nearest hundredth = 1.36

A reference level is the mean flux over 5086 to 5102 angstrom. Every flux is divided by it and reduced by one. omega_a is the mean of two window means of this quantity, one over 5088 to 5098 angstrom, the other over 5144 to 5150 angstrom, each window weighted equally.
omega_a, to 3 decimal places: 0.051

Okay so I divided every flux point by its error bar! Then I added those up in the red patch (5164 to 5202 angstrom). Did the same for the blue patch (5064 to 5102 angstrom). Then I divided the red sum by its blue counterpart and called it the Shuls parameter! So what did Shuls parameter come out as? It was 1.08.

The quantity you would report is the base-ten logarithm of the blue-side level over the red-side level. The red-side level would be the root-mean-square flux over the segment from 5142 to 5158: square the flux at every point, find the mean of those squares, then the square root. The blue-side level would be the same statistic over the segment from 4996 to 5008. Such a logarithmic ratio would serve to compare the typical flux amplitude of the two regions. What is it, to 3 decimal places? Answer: 0.120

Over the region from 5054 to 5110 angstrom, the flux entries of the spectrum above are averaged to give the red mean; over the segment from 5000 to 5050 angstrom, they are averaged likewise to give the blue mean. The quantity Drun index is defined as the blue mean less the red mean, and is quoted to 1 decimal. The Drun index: 1.3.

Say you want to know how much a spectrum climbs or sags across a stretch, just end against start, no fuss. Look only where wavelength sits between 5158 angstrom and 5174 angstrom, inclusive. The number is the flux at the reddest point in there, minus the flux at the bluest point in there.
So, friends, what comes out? 1.4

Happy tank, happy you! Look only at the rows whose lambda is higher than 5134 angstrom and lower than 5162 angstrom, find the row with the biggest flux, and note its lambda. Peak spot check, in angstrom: 5145.0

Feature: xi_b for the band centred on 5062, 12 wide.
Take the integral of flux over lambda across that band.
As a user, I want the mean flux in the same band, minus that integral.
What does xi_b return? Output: -100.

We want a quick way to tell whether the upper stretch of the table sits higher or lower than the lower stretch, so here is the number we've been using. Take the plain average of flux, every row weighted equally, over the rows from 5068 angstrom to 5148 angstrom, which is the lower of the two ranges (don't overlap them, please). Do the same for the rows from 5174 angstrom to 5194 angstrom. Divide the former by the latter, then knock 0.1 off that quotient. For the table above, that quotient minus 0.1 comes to 0.86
